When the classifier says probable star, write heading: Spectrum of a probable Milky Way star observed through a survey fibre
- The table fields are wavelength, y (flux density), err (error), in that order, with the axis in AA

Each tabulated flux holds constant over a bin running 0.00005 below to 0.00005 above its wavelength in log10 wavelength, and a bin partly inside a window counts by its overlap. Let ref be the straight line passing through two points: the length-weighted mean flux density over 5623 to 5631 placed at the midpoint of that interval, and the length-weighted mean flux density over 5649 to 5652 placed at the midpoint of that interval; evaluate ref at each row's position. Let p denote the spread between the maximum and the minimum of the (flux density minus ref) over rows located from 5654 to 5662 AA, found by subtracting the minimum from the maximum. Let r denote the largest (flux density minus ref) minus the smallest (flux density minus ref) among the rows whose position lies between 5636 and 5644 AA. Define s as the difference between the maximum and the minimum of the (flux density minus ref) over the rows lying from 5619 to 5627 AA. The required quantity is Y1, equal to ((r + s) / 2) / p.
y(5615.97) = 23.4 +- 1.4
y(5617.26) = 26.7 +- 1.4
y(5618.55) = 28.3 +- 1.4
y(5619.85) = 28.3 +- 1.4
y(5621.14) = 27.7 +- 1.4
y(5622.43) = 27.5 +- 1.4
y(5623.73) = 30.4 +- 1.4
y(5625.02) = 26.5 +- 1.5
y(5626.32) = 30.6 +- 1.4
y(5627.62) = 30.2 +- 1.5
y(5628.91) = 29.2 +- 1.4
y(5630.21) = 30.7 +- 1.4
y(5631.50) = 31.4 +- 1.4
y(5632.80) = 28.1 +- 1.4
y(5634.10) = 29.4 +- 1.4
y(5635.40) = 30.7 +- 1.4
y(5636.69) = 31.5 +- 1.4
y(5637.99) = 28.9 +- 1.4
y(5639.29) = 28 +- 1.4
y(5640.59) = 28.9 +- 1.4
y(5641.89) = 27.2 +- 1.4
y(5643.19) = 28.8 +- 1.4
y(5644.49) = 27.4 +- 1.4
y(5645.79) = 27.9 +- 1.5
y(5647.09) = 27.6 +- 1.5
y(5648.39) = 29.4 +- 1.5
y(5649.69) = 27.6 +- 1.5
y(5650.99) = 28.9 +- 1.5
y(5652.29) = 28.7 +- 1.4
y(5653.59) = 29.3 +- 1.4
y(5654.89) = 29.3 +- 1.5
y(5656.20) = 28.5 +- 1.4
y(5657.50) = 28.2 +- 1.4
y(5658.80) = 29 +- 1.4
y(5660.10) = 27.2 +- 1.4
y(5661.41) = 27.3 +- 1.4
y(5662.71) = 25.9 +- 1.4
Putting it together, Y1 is 2.3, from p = 1.82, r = 4.0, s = 4.2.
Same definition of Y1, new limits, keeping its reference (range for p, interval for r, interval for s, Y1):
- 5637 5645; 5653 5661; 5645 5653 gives 1.1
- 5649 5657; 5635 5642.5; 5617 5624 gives 2.0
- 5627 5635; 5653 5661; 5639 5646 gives 0.5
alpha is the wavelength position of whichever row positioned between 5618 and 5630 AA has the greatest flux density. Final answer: 5626.32 AA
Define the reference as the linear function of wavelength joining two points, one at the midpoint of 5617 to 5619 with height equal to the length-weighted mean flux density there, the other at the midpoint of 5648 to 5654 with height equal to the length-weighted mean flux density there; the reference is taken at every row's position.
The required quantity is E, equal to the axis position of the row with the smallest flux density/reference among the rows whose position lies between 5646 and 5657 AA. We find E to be 5649.69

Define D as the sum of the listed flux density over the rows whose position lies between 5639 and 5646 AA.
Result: 168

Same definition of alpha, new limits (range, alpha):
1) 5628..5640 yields 5636.69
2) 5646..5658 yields 5648.39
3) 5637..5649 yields 5648.39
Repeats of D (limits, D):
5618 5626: 169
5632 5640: 177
